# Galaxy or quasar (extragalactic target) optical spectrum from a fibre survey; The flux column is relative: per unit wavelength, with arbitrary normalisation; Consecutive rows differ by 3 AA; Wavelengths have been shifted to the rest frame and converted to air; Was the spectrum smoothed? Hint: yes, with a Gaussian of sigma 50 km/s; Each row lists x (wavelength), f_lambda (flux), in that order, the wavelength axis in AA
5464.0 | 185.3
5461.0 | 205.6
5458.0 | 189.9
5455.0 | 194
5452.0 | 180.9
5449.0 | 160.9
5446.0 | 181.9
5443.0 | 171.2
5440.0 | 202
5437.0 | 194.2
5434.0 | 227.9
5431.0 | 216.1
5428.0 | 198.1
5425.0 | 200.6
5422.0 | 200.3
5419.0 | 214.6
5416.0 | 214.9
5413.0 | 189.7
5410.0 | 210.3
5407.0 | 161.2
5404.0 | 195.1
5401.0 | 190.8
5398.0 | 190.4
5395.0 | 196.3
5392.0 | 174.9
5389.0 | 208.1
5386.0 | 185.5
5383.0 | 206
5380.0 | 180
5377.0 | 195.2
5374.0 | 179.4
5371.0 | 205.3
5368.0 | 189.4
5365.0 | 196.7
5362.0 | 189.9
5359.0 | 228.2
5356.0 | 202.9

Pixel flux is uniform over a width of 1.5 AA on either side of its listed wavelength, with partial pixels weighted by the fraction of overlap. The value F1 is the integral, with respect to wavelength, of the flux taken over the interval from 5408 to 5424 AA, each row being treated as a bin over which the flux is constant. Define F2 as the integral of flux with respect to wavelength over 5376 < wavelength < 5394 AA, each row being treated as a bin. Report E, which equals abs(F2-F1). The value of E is 179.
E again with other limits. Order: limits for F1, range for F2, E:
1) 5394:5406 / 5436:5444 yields 781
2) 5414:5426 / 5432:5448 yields 634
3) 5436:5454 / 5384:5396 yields 974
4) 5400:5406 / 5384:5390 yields 37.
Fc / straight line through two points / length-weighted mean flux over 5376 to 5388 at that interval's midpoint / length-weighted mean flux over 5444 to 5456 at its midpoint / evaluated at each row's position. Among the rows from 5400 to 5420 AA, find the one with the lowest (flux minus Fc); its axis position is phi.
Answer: 5407.0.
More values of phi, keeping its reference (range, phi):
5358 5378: 5374.0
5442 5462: 5449.0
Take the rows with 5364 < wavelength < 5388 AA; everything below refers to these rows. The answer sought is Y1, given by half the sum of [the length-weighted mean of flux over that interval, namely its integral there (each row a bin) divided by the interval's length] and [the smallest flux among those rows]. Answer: 186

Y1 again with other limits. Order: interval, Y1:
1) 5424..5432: 201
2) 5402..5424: 180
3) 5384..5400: 183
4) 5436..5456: 172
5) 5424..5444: 187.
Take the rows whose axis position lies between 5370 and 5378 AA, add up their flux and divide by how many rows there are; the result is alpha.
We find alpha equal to 193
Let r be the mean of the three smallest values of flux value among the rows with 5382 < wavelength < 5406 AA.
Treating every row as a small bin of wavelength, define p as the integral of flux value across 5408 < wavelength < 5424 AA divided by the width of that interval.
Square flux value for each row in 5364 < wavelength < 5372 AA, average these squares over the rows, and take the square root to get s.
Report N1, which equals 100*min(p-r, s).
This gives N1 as 2079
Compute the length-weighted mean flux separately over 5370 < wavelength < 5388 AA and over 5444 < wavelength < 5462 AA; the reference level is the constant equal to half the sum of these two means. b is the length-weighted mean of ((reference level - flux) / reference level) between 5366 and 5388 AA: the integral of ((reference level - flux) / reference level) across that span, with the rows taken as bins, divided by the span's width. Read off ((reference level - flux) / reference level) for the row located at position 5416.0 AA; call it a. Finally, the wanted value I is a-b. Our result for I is -0.121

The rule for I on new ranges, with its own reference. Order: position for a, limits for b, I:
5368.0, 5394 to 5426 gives 0.039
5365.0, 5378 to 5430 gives -0.007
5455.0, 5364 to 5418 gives -0.006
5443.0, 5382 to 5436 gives 0.147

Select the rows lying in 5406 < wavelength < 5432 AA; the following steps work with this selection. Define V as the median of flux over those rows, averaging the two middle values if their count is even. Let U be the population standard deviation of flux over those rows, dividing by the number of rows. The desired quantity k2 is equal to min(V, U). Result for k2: 16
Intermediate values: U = 16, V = 201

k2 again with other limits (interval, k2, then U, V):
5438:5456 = 14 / 14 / 181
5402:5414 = 18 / 18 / 192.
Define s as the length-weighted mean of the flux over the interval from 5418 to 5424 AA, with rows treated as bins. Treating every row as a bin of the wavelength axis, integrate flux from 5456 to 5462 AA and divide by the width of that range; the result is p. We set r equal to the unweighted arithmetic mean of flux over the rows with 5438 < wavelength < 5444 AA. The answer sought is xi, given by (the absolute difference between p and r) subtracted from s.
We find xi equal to 196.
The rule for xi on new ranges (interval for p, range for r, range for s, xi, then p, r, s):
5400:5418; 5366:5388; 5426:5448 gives 195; 194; 192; 198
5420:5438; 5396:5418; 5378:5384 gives 179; 207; 193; 192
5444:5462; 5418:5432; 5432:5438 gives 192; 185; 206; 213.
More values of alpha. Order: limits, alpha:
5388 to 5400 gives 192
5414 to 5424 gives 210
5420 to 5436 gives 209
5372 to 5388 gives 189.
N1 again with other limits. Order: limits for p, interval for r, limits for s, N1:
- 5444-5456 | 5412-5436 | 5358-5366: -1756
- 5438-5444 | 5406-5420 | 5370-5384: 145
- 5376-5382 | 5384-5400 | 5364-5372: 490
